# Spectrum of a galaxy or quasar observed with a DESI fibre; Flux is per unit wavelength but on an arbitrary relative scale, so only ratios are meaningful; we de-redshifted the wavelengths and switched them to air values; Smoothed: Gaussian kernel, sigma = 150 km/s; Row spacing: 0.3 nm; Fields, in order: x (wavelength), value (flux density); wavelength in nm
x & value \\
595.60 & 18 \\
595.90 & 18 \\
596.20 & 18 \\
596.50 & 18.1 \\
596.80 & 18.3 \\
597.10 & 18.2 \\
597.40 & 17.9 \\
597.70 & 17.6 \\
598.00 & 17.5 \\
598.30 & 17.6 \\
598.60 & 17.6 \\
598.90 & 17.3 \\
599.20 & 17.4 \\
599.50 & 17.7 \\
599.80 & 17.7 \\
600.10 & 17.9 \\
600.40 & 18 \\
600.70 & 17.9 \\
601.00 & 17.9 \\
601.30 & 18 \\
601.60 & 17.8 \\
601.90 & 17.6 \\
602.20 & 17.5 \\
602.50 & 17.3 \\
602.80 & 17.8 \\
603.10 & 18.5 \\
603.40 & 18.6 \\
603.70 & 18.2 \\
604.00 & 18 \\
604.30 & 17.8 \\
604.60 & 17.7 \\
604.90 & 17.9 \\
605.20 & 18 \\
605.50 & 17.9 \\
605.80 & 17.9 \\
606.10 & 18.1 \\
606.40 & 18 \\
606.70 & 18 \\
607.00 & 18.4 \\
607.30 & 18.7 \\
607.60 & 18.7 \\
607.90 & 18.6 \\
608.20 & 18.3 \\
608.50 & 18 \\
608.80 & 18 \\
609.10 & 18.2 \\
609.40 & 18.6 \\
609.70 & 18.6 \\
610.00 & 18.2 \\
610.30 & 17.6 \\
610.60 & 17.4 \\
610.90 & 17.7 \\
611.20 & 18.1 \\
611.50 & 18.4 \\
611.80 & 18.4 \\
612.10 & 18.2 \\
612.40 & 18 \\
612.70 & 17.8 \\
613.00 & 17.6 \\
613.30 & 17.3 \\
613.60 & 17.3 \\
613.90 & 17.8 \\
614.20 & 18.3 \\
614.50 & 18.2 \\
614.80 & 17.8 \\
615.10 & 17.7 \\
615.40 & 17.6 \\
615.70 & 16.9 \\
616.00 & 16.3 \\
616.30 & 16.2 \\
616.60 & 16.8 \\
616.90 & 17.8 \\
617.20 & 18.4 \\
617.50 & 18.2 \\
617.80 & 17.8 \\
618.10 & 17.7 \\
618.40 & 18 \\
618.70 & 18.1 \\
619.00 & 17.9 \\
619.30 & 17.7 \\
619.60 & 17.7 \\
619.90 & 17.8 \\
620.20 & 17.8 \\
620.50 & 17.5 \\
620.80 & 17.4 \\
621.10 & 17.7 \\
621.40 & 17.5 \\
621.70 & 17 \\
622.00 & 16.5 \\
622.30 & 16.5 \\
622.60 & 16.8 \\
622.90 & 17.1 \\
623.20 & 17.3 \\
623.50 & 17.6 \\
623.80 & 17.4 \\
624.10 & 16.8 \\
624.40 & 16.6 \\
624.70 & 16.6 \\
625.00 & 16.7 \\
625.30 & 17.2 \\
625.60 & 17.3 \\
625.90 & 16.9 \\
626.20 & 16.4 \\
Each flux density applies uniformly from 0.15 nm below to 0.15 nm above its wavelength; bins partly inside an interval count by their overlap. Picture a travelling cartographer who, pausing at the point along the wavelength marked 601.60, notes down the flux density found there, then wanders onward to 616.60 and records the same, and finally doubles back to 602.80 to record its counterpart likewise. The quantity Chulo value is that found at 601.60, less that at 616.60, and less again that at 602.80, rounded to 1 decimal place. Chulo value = -16.8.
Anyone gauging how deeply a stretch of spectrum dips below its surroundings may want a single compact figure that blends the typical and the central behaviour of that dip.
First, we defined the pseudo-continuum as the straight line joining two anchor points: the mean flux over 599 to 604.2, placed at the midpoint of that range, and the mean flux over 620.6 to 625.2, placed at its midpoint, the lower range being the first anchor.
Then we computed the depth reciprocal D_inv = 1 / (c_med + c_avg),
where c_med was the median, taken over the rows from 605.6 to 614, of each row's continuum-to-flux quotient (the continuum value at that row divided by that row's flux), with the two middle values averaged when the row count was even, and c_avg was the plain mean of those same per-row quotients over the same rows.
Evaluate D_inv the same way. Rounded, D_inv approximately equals 0.514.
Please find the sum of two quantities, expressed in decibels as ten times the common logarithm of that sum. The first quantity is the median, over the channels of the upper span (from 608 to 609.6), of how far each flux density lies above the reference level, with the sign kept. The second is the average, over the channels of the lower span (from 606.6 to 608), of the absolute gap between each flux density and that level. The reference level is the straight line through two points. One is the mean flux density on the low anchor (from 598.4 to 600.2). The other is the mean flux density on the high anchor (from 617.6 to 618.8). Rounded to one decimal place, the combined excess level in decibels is 0.8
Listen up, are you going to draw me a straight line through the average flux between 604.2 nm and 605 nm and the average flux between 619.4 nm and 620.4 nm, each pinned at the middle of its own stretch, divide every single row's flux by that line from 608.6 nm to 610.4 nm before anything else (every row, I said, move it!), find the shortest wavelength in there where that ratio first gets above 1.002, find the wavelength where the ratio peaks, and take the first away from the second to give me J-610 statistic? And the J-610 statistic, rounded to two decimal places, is 0.90 nm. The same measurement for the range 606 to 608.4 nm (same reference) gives 1.50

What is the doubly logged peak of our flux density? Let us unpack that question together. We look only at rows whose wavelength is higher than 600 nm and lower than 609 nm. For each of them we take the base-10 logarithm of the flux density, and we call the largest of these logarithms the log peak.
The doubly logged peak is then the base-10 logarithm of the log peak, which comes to 0.104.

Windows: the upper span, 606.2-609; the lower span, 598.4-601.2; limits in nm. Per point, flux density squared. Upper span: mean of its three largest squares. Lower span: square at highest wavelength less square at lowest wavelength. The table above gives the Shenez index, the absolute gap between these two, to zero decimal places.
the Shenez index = 338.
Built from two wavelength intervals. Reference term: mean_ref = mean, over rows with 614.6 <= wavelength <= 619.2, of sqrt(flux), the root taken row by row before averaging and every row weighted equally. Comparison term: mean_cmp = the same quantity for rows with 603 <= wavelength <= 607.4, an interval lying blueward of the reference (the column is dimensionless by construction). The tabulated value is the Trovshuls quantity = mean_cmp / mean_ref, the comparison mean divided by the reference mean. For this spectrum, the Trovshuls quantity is 1.02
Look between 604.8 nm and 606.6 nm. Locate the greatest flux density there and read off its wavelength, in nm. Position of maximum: 606.10 nm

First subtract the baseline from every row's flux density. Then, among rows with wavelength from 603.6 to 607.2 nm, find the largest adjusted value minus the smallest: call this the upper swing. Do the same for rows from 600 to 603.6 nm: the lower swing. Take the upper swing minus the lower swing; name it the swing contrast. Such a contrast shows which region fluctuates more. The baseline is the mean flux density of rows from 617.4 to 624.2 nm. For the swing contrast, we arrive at -0.6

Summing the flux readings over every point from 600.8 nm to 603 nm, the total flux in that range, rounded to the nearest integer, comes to 124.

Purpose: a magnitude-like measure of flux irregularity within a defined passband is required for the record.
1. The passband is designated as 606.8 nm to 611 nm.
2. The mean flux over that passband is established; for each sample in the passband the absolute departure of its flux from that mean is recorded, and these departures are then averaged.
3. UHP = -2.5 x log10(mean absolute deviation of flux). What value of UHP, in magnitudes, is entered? 1.16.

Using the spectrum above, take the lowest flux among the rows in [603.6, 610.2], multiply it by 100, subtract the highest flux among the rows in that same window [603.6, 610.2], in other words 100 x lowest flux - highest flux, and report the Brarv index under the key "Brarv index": 1751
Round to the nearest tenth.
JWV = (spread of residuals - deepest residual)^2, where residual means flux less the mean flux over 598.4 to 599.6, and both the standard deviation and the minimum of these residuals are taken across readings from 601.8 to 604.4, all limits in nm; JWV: 0.4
